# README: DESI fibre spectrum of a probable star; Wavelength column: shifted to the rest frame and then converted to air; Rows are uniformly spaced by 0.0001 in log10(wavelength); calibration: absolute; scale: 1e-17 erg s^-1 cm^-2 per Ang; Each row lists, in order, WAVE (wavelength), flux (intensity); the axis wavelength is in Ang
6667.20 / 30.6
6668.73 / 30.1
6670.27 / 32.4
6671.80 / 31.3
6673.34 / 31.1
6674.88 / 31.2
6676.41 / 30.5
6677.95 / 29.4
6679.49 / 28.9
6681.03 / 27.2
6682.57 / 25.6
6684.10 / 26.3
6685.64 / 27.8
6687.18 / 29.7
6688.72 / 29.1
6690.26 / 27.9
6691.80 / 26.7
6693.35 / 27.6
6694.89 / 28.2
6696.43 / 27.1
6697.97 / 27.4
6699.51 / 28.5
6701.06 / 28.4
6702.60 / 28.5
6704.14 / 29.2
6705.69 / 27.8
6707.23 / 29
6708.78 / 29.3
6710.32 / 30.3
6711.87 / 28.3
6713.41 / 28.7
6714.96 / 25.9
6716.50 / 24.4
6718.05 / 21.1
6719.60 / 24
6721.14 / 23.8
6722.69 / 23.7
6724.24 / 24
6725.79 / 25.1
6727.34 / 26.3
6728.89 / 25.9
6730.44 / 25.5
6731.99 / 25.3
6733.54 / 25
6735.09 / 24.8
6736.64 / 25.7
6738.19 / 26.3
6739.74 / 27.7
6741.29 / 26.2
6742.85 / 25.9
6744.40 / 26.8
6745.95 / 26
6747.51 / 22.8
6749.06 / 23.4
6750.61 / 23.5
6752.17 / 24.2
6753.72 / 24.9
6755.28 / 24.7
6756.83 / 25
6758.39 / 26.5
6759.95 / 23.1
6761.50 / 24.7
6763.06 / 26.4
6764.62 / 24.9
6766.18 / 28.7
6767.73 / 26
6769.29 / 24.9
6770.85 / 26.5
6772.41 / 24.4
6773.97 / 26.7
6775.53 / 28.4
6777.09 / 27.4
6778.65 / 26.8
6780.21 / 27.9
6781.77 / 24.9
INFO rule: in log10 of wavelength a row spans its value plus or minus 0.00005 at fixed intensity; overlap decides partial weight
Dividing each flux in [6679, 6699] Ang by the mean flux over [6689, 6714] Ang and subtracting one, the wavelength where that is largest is 6687.18 Ang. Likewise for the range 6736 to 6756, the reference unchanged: 6739.74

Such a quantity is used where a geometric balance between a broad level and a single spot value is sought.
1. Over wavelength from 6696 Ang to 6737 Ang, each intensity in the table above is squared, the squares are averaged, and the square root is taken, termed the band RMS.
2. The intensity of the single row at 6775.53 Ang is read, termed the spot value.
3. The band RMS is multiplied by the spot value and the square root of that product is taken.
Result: 27.4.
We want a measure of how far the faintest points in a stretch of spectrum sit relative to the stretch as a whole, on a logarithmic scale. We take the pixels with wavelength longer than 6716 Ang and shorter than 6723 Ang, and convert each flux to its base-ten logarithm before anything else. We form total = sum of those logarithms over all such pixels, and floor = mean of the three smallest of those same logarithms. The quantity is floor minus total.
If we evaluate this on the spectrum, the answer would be -5.48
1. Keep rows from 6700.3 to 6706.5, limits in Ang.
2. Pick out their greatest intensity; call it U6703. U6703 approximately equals 29.2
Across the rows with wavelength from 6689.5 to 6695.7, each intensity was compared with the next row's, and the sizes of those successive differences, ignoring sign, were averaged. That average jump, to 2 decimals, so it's 0.90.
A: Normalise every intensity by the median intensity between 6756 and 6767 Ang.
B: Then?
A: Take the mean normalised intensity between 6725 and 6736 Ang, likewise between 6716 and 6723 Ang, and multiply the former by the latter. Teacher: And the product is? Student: 0.95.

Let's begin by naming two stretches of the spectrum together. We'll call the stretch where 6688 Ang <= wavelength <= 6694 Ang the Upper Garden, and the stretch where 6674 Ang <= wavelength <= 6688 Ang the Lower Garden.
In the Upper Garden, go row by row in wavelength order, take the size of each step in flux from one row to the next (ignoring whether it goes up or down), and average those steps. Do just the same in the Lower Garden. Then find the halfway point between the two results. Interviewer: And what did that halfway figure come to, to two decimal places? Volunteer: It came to 1.16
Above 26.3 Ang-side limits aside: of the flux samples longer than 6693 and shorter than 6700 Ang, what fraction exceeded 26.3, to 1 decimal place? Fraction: 1.0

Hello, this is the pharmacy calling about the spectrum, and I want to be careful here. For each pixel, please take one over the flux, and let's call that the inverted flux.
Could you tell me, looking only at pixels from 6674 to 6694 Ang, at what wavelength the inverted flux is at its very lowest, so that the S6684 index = 6674.88 Ang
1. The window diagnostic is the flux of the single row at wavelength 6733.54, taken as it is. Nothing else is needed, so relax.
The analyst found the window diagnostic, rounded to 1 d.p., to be 25.0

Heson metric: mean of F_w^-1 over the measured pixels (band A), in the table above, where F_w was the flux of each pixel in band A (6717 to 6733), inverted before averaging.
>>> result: 0.0410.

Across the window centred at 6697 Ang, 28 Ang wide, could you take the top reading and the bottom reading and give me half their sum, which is 28.3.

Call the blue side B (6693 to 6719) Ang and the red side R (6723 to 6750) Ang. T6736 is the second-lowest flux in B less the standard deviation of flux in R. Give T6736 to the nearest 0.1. 23.2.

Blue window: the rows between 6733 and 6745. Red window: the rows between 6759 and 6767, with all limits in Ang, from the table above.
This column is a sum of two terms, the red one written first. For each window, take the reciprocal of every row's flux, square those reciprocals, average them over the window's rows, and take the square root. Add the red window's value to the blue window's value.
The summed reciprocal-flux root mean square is 0.0779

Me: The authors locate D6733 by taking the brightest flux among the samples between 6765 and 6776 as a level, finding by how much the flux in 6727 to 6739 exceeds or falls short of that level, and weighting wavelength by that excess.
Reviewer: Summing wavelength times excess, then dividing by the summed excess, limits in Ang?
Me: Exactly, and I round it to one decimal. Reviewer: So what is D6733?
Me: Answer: 6732.9 Ang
